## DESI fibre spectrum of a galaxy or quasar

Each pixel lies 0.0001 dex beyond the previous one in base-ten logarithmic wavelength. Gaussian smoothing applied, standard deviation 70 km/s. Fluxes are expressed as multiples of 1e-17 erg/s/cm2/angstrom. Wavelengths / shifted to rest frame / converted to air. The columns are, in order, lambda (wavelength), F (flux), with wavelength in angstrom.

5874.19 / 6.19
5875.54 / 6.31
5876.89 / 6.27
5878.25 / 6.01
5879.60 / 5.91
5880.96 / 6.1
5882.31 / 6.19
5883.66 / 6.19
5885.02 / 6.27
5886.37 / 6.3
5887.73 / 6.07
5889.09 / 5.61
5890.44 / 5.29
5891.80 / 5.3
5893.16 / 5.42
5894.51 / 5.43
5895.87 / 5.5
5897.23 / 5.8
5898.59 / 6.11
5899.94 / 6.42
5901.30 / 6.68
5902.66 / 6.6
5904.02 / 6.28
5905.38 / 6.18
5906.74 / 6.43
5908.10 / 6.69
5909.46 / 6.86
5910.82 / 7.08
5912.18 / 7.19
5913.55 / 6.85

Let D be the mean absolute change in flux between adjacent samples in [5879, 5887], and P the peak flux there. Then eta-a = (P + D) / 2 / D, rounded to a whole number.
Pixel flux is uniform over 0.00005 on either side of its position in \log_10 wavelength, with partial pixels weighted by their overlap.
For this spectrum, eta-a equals 41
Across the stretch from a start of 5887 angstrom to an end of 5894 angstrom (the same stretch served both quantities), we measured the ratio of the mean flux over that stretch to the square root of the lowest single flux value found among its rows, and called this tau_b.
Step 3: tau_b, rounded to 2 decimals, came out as 2.41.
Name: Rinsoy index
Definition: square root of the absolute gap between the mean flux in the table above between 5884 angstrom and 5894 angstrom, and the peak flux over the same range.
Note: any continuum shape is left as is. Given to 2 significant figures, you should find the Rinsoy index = 0.74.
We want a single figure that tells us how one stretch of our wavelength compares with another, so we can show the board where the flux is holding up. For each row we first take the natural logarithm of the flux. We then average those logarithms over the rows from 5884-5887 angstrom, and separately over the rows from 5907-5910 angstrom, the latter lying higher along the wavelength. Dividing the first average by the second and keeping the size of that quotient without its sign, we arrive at 0.96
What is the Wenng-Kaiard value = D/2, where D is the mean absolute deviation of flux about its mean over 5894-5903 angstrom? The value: 0.21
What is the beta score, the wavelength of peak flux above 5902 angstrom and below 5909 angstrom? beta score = 5908.10 angstrom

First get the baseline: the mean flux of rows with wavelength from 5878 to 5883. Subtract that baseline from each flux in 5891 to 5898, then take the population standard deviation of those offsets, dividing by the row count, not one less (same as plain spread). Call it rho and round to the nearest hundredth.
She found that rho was 0.17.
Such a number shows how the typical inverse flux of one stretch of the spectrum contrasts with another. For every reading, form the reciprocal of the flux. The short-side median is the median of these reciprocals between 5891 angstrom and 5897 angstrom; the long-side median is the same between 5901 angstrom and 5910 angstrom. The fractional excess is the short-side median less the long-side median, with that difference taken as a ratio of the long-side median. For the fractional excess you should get 0.22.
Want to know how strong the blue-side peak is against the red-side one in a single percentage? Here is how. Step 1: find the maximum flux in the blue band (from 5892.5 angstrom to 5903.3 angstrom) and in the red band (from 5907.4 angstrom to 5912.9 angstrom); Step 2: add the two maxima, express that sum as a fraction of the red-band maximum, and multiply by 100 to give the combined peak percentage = 193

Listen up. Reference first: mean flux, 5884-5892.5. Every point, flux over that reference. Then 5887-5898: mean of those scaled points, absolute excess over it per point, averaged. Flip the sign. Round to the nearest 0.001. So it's -0.035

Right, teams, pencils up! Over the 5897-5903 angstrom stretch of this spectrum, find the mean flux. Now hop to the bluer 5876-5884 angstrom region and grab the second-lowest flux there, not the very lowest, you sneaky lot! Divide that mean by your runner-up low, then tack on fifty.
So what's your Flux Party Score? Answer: 51.1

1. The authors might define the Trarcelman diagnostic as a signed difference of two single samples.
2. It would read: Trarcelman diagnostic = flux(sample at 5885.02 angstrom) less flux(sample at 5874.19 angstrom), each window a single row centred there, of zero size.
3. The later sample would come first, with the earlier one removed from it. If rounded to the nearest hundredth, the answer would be 0.08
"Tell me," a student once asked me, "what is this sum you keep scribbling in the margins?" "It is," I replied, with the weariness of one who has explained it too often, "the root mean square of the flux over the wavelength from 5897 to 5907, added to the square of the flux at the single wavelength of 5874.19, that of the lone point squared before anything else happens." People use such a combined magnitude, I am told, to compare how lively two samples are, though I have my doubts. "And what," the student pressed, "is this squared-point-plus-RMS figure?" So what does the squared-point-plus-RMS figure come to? 44.6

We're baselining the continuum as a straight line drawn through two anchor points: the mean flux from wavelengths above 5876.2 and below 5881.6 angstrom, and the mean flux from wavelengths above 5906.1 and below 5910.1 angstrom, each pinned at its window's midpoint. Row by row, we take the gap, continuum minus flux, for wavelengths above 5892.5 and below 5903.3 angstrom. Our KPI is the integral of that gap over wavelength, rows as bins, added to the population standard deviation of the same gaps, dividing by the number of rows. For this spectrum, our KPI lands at 5.4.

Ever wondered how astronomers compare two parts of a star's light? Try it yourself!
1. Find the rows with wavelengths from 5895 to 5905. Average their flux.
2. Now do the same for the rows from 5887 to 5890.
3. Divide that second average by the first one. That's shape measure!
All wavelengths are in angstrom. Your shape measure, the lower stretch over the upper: 0.94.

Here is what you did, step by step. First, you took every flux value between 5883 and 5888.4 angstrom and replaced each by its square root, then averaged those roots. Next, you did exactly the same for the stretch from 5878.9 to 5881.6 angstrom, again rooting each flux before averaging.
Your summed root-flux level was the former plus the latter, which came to 4.94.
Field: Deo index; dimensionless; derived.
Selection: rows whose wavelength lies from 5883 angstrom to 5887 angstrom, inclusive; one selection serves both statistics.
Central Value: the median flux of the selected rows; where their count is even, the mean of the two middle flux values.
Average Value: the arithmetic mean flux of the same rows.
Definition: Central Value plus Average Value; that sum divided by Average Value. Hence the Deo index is 2.003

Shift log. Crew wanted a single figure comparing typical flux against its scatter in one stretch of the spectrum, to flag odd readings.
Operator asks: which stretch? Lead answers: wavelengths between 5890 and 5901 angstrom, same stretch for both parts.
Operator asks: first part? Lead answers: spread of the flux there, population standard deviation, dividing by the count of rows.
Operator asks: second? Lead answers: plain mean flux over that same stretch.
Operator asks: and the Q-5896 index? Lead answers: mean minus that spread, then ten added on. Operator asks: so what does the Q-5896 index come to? 15.3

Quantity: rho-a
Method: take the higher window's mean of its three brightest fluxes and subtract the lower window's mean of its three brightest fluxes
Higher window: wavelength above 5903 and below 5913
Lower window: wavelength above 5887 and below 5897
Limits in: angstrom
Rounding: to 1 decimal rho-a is 1.3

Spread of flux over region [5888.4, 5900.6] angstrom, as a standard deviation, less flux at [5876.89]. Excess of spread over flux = -5.9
